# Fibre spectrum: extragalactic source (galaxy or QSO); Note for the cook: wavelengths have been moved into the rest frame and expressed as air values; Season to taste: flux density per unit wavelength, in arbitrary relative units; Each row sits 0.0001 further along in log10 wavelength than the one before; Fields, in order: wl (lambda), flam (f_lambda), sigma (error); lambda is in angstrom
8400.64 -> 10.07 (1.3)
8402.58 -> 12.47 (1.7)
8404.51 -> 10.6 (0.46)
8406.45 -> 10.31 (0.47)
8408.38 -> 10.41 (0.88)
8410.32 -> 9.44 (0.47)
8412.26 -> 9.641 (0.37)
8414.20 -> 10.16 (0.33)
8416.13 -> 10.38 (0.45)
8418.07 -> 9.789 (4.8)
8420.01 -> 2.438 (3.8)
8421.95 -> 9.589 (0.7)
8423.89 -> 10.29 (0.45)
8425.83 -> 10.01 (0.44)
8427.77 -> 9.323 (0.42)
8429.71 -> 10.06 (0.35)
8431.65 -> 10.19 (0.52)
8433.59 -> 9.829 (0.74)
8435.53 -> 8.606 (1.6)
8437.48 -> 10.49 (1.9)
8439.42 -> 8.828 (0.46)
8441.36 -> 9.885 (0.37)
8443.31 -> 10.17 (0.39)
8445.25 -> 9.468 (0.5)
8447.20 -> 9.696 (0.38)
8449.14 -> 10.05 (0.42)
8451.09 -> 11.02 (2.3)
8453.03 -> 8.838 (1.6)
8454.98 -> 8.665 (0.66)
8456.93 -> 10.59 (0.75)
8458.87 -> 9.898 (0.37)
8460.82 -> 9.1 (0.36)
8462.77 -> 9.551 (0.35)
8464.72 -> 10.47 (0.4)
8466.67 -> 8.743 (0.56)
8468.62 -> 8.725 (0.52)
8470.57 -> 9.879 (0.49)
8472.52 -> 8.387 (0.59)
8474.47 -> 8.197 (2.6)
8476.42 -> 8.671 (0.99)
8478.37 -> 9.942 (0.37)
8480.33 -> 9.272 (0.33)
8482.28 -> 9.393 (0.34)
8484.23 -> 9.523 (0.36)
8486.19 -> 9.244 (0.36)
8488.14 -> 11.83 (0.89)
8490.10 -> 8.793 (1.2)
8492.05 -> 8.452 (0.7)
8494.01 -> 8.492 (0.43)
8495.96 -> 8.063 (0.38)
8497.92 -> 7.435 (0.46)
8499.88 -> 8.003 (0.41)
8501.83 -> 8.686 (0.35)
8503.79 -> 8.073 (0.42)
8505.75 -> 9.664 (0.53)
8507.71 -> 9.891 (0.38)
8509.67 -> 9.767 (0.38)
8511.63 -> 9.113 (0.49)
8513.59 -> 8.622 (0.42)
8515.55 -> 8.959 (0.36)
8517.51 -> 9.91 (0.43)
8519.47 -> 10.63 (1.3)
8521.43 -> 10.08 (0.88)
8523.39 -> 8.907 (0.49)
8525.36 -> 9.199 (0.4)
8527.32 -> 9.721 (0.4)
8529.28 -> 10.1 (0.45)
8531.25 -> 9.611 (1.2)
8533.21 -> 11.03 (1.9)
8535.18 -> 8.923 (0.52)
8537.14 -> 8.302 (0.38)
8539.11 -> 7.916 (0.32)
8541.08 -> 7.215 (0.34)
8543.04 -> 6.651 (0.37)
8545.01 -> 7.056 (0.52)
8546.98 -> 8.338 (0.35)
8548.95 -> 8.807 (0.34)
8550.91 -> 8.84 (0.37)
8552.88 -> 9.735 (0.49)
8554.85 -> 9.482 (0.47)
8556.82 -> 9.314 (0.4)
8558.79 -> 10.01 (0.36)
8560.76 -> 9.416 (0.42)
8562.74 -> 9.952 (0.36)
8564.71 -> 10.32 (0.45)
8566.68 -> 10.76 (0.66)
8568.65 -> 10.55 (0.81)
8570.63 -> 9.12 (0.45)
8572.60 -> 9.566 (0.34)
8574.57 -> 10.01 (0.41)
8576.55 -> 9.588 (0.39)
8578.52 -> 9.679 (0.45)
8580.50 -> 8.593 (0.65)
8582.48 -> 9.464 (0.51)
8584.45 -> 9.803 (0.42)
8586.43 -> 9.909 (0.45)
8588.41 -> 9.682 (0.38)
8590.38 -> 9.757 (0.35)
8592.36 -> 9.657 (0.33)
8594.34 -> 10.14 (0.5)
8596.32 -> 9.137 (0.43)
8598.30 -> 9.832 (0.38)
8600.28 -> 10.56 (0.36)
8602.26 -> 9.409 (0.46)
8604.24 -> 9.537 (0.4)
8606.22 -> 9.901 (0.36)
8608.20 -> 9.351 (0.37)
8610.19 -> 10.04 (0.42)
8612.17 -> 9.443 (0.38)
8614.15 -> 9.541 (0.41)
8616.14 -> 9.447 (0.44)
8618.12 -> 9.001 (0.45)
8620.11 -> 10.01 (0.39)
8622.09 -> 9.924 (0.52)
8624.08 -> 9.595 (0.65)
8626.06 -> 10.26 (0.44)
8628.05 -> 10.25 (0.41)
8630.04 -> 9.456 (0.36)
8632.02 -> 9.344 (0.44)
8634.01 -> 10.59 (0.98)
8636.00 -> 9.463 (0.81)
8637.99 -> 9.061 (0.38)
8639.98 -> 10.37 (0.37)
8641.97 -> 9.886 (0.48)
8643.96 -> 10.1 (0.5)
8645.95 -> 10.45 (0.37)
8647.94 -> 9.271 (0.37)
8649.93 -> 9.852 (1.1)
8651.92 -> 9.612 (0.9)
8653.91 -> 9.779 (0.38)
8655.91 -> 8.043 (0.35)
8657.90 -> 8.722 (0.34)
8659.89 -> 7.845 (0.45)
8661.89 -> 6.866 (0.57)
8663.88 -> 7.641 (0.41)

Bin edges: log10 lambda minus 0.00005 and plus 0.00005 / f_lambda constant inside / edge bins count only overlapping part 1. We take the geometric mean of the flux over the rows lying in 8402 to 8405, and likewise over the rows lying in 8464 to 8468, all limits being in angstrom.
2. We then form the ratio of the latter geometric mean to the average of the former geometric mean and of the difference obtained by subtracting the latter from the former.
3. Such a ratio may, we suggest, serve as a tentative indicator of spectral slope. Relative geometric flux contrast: 1.43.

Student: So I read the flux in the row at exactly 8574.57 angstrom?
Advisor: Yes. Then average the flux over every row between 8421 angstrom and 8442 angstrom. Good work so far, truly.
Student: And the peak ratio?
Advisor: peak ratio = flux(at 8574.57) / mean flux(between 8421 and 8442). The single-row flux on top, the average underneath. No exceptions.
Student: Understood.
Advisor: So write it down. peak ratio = 1.03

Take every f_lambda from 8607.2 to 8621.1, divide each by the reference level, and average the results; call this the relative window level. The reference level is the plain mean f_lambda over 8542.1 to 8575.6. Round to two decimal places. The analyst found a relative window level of 1.03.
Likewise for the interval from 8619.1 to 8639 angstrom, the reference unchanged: 1.05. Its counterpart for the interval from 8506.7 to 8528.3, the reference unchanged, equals 1.03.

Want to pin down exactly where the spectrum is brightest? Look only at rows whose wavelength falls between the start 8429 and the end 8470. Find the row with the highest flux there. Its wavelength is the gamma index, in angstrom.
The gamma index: 8451.09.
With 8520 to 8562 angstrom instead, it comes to 8533.21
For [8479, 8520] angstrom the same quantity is 8488.14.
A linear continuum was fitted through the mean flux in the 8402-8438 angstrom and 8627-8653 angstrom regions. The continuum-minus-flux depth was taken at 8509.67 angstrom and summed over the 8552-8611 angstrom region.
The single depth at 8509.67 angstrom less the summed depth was -1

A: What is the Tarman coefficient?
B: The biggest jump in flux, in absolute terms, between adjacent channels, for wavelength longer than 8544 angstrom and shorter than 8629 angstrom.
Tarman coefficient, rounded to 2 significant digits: 1.4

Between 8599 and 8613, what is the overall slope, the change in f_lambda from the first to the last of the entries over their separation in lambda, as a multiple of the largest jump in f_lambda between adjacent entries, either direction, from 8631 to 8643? -0.072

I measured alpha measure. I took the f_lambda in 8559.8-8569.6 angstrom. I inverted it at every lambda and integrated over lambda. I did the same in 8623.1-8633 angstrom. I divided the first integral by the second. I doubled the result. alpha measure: 1.90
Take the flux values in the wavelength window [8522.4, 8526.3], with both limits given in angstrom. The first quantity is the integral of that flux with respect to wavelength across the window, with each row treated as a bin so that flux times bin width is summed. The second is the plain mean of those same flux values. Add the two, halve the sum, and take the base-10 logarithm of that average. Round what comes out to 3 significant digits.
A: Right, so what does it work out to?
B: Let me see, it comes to 1.35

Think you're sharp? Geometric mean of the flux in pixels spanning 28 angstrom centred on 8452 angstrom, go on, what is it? 9.71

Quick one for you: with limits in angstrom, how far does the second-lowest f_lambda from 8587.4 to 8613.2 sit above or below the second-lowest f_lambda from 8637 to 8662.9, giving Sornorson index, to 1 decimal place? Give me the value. 1.5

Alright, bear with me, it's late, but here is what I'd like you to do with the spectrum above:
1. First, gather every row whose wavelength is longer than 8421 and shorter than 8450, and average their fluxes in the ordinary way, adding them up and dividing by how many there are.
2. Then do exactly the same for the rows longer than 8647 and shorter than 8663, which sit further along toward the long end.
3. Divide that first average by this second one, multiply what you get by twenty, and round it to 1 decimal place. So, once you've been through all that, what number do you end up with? 22.3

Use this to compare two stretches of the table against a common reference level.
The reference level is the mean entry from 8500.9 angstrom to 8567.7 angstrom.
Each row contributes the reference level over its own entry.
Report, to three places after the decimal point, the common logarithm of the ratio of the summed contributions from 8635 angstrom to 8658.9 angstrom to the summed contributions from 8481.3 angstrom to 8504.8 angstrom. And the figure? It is -0.037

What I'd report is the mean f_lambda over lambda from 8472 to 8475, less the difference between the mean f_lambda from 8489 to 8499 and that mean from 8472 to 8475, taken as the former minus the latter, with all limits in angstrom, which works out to 8.3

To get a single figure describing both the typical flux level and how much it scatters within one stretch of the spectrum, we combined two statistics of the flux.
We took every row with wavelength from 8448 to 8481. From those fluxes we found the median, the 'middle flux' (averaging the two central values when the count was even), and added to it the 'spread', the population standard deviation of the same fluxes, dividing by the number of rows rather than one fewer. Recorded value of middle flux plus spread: 10.1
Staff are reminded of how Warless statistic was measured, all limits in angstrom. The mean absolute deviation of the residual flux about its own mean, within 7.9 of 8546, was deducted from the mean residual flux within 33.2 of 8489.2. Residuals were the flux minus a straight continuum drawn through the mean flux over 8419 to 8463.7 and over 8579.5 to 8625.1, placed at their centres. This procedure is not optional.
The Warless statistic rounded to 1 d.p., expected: -1.1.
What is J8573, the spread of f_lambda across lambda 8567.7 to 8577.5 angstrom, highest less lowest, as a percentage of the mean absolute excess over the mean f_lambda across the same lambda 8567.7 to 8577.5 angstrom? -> 348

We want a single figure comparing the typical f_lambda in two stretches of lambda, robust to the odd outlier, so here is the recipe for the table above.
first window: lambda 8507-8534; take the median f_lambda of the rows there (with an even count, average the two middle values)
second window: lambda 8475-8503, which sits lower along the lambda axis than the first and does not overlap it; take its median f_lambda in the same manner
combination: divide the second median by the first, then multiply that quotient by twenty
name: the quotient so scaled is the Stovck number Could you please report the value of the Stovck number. 17.9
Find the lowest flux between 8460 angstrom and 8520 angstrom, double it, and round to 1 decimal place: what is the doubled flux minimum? 14.9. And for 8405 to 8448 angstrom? 4.9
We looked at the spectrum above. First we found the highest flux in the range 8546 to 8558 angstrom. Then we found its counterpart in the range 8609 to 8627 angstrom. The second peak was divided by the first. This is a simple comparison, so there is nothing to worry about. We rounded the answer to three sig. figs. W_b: 1.05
